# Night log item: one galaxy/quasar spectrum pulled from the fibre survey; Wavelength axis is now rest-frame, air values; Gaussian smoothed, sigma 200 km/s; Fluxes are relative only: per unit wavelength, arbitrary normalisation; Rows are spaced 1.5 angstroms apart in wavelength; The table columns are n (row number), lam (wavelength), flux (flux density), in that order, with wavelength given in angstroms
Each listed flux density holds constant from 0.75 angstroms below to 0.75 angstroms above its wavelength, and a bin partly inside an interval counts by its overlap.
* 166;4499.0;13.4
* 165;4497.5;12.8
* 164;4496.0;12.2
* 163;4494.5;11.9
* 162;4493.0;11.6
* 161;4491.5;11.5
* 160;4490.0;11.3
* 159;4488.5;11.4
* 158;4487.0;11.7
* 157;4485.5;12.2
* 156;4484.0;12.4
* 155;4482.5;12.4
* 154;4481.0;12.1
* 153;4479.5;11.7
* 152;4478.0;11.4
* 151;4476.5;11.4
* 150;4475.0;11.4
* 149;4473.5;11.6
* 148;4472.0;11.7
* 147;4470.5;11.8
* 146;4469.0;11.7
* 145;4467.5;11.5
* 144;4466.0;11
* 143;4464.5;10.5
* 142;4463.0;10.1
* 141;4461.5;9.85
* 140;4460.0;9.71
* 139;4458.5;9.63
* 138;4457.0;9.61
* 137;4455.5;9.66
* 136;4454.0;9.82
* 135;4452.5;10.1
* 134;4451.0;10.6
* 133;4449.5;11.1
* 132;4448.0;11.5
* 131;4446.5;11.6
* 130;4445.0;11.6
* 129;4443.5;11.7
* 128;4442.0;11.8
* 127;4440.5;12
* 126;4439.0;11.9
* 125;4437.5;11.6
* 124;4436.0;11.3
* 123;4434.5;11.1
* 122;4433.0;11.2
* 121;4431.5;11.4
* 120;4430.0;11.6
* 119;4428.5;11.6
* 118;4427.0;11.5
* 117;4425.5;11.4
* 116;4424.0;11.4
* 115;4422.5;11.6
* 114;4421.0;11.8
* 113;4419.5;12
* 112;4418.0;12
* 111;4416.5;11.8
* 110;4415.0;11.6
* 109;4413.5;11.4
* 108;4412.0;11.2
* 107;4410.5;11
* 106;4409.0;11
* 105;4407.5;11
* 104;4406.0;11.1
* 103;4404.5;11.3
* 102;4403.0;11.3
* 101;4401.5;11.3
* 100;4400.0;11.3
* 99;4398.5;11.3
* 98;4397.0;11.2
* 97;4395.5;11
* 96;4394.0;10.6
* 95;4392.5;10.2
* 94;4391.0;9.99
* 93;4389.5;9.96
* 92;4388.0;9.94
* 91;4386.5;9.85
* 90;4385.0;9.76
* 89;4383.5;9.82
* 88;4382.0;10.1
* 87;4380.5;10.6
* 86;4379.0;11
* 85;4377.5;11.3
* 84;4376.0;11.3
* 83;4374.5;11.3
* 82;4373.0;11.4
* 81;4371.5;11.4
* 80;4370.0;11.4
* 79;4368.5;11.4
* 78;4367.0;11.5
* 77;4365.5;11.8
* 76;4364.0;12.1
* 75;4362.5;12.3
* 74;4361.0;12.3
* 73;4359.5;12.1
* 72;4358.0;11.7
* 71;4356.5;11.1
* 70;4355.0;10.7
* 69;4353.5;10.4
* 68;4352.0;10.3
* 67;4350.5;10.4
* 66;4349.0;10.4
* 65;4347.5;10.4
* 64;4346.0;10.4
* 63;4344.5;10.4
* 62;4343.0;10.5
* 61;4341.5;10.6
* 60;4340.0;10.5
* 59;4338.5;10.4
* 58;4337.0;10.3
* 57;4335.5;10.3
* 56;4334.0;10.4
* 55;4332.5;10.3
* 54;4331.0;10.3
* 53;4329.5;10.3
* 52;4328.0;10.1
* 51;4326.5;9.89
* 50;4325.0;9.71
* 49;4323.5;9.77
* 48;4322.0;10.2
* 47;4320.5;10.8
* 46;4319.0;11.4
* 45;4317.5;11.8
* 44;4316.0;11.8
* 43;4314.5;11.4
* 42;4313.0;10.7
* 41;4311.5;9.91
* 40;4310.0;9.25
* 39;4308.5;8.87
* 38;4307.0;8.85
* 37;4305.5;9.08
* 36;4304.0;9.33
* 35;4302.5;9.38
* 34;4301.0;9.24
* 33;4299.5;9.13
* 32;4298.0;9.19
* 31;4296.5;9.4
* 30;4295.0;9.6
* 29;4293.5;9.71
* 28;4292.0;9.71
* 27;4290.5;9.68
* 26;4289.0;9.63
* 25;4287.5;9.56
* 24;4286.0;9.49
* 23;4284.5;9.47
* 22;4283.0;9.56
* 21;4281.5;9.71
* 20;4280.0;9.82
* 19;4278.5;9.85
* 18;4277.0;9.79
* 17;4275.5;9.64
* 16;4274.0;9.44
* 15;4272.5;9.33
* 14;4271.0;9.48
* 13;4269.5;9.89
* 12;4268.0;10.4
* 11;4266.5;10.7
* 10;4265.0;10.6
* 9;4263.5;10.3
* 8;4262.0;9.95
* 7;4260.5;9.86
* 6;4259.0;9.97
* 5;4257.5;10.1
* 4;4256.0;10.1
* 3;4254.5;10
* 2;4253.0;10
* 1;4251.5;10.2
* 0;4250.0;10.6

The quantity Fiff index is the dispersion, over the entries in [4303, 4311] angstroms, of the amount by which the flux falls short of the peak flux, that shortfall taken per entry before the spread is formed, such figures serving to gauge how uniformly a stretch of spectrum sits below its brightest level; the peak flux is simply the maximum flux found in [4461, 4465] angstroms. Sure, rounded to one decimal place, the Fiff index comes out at 0.2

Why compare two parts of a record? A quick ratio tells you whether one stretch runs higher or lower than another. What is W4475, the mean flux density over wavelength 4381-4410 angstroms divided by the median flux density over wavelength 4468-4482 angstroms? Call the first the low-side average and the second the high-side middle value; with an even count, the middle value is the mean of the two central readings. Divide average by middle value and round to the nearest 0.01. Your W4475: 0.91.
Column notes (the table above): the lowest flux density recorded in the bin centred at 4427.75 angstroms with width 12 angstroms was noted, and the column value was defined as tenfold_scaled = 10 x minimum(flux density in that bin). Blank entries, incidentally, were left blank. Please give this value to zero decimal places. 112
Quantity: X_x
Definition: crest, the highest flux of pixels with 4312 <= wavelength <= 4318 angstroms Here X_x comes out 11.8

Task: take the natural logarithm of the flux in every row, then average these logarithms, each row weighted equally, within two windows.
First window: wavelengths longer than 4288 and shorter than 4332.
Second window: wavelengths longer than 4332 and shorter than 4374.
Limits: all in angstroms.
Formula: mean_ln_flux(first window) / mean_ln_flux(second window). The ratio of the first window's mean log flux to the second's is 0.958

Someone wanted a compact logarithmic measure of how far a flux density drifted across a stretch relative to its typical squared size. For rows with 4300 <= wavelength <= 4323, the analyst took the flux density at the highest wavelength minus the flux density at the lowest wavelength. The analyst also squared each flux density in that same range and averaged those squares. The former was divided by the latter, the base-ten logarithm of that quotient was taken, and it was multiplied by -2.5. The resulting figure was 5.1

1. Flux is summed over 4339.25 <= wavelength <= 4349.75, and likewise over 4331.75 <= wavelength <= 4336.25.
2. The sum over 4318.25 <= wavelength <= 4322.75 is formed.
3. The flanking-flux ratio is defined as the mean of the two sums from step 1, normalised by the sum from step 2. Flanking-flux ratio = 1.6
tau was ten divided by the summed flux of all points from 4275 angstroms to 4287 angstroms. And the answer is 0.13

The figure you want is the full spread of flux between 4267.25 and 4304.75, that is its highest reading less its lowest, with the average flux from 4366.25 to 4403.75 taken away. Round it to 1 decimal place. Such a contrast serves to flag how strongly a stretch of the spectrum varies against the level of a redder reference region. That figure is -9.5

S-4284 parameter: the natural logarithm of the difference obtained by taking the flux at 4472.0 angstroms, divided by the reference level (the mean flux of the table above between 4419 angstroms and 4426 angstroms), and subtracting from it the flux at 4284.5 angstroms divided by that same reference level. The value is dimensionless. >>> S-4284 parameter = -1.65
